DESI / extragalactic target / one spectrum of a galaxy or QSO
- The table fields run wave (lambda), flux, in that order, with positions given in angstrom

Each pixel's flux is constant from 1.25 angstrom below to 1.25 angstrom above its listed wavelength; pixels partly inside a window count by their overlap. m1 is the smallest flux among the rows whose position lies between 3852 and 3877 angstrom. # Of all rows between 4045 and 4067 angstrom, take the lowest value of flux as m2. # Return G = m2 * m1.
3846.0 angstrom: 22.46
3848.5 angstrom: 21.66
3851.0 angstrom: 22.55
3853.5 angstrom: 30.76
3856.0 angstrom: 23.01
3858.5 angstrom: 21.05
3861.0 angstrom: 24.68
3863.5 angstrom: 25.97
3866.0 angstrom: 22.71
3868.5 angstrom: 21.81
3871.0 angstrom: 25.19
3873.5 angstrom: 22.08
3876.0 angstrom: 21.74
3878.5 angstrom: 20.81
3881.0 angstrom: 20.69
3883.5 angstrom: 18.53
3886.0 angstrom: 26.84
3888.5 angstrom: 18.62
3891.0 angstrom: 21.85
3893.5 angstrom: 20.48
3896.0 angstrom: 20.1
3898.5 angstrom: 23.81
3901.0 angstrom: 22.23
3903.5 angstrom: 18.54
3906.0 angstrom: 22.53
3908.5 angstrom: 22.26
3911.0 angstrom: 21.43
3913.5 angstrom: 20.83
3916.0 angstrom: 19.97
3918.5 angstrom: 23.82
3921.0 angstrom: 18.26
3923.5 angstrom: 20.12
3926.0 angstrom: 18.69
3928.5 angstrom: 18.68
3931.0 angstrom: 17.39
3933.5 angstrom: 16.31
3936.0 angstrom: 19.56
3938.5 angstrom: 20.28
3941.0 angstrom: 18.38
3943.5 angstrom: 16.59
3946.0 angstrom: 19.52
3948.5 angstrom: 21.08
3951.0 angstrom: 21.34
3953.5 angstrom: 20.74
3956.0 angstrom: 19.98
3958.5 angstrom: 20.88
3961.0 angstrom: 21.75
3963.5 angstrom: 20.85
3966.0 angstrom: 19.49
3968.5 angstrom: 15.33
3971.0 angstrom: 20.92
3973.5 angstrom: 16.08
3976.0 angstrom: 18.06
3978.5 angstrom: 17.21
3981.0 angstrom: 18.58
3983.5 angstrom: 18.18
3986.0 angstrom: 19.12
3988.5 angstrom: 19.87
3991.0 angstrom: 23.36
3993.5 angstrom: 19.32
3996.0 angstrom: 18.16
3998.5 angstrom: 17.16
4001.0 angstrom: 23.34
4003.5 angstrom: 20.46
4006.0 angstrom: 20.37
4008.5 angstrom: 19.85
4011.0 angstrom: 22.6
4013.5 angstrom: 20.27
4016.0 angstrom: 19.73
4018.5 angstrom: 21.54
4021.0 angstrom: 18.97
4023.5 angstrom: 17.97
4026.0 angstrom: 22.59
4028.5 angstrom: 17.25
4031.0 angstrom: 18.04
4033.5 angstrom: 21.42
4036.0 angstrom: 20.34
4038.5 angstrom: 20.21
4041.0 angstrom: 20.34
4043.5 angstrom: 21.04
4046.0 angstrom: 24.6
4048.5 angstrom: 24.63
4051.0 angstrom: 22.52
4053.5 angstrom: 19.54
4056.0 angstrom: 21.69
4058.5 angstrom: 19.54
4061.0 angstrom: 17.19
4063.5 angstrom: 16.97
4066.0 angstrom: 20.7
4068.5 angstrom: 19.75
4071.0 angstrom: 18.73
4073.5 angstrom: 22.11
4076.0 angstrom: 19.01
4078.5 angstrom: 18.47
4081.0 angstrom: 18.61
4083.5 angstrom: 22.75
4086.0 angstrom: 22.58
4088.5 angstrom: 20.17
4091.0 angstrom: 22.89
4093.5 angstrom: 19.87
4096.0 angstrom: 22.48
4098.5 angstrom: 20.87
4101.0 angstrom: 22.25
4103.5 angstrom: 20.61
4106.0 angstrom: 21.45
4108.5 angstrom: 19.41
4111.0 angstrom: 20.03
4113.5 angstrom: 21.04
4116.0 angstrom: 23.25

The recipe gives 357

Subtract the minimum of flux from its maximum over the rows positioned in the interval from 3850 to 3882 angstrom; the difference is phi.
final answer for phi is 10.1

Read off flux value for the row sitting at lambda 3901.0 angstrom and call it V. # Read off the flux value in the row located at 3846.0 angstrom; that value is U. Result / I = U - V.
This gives 0.2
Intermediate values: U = 22.46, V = 22.23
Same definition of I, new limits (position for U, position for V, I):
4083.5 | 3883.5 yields 4.2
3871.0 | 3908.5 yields 2.9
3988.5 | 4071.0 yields 1.1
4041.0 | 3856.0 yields -2.7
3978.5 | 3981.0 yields -1.4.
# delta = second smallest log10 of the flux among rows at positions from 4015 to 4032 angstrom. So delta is 1.25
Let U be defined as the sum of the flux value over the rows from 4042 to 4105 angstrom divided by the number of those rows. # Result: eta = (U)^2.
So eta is 432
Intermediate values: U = 20.8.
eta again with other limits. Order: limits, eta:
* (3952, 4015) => 387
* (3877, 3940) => 420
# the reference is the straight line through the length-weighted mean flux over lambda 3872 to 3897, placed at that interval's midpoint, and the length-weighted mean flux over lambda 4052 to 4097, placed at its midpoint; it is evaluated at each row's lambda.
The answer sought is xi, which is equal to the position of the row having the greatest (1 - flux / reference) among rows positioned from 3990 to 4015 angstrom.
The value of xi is 3998.5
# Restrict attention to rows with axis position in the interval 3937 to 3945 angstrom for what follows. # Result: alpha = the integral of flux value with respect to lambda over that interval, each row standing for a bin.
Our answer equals 148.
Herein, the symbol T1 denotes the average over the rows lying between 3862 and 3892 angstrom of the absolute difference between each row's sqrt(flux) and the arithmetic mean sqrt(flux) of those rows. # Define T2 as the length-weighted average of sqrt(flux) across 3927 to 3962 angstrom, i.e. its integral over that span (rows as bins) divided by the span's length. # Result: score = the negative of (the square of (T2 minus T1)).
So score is -17.6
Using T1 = 0.205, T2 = 4.40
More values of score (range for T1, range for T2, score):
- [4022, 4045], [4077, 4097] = -19.4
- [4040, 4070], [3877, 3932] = -18.9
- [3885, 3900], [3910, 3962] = -17.7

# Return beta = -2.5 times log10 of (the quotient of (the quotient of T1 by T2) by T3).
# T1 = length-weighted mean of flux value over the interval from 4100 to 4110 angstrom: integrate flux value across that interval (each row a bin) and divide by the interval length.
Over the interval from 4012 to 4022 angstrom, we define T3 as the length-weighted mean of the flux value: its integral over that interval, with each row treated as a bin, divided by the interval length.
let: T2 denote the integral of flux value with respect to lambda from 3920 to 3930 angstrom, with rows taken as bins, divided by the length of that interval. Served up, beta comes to 3.16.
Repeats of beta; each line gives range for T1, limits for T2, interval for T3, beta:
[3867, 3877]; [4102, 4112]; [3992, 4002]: 3.11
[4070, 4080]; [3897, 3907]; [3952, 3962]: 3.41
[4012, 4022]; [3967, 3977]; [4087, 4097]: 3.18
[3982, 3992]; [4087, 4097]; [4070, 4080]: 3.30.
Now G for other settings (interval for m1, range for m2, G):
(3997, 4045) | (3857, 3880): 357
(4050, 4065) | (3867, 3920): 314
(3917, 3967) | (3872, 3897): 302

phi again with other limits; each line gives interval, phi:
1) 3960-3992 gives 8.0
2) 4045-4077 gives 7.7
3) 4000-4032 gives 6.1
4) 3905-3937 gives 7.5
